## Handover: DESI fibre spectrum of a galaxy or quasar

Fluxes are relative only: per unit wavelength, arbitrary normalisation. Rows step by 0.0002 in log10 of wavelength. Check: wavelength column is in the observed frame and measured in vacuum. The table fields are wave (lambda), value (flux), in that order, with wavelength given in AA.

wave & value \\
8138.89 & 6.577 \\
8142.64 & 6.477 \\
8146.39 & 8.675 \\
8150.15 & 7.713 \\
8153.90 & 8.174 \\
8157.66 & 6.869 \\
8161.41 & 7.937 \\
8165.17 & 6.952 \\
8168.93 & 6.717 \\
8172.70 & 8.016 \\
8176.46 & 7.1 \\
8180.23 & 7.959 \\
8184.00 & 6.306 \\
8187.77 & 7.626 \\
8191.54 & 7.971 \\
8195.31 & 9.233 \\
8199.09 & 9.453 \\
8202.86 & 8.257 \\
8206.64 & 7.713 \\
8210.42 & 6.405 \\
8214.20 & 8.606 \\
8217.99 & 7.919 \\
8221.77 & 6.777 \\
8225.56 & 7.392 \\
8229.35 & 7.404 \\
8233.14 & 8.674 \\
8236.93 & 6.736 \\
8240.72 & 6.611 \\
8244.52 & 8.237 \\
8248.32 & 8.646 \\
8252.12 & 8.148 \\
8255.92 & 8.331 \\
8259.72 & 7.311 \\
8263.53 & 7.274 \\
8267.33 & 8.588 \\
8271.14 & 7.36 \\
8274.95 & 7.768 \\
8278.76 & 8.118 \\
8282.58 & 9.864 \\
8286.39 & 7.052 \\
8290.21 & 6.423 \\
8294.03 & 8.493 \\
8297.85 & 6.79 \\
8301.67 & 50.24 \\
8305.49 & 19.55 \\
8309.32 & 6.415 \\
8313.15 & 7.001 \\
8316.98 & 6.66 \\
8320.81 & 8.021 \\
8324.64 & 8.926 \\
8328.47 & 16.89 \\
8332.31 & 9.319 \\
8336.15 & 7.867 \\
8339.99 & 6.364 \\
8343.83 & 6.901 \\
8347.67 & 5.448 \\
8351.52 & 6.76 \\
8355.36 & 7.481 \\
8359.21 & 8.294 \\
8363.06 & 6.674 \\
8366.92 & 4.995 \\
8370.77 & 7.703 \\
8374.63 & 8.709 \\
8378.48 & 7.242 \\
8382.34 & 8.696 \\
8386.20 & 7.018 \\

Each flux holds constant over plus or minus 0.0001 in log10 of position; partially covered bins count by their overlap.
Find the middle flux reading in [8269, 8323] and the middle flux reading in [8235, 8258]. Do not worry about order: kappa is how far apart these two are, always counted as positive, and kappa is 0.6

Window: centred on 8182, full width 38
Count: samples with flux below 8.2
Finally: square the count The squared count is 64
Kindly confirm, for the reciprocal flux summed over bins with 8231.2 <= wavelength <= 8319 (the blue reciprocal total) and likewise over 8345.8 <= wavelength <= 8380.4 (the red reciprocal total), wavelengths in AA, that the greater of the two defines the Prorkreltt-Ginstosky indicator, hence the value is 2.9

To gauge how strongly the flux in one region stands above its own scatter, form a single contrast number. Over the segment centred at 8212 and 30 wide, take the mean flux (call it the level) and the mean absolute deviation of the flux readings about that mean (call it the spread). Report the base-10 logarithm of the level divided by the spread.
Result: 1.02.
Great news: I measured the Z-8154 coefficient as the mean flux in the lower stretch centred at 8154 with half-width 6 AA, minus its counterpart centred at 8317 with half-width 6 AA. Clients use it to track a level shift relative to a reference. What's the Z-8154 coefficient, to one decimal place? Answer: 0.4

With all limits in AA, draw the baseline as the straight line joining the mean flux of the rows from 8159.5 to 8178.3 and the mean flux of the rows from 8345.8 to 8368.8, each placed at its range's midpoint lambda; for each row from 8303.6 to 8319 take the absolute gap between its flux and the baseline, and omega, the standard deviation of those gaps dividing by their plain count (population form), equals 5.4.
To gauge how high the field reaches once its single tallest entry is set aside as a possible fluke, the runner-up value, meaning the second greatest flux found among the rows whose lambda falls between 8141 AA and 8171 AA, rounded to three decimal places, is 8.174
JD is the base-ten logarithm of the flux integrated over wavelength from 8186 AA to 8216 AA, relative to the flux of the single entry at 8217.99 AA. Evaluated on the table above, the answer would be 1.5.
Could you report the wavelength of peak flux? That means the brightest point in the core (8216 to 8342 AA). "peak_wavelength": 8301.67 AA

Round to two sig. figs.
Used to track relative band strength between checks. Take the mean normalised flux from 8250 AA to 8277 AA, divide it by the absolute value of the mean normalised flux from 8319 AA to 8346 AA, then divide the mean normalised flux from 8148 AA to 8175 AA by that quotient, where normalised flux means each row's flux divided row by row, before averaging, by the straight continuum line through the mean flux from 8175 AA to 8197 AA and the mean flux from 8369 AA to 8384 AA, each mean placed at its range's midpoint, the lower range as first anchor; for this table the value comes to 1.1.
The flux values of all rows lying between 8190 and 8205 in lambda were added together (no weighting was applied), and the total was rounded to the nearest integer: 35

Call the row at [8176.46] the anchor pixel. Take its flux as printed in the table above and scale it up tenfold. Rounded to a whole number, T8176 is 71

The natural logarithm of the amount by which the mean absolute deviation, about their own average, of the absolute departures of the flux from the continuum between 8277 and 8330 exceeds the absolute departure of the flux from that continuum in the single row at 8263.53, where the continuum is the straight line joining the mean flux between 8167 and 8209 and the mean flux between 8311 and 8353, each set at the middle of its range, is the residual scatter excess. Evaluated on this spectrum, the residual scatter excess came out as 1.77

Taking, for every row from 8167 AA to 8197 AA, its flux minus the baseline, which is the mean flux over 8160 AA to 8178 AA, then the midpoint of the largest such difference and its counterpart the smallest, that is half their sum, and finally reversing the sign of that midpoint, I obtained -0.4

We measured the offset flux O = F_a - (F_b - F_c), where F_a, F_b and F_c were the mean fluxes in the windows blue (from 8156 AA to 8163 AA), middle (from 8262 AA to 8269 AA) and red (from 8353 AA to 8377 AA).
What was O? 6.8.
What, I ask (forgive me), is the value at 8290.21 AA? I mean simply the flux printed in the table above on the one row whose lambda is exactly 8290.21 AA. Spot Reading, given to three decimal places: 6.423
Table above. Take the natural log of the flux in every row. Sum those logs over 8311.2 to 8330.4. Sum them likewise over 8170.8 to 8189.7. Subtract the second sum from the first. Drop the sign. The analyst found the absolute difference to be 1.0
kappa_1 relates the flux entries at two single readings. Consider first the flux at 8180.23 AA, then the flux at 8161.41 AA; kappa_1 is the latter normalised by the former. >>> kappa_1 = 1.00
